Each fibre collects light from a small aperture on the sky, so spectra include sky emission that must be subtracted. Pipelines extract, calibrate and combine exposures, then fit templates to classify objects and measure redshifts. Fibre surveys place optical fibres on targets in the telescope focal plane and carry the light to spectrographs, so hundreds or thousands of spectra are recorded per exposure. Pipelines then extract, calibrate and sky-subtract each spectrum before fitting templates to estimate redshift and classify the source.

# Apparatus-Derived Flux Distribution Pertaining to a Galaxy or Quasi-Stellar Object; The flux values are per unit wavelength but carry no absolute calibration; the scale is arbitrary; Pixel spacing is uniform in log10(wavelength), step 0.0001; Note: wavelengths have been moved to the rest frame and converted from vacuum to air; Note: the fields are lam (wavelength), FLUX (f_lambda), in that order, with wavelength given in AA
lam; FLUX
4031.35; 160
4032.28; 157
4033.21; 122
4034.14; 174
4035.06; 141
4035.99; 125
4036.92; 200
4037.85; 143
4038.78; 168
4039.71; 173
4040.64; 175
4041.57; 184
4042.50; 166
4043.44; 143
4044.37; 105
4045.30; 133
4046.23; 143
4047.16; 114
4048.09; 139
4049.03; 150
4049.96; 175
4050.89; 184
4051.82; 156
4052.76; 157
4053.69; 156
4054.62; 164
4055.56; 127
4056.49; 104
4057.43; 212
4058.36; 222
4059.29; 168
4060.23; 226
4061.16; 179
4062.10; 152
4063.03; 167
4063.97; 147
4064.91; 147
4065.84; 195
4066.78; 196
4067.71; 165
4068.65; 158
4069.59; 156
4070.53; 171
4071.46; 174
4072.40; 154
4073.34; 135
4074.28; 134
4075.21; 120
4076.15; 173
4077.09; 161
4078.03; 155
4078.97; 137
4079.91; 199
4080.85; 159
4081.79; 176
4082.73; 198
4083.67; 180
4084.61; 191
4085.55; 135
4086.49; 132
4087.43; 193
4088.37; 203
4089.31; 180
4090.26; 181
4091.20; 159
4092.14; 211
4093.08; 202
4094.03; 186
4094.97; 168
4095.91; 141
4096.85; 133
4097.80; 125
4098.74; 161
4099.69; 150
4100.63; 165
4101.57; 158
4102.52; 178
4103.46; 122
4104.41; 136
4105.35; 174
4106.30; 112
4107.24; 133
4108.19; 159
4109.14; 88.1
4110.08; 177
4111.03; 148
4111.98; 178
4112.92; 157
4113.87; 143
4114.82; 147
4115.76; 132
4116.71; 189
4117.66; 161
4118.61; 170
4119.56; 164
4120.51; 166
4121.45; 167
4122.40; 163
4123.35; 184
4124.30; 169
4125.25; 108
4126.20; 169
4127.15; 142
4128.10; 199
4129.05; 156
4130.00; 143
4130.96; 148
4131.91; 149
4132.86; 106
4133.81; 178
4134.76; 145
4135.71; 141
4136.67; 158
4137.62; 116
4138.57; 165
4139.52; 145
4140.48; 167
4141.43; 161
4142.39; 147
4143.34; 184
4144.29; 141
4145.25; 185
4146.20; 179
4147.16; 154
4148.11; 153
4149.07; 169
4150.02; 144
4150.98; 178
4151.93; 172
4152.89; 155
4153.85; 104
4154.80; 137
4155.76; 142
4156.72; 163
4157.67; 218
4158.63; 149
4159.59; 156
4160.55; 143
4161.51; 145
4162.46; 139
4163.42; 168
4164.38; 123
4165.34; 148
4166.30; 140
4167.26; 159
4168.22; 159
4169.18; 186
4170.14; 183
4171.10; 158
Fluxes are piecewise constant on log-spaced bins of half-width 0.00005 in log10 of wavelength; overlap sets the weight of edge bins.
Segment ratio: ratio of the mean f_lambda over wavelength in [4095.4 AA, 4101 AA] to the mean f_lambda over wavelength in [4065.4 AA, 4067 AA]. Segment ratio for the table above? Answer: 0.75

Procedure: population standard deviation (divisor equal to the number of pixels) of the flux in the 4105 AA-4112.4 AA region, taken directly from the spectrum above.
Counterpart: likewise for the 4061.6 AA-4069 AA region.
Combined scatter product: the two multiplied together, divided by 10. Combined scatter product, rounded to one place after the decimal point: 57.0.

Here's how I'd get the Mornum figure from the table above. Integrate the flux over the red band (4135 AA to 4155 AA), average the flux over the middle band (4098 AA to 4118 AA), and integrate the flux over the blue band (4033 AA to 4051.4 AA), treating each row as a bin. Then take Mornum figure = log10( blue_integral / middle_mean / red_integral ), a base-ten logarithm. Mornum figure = -2.2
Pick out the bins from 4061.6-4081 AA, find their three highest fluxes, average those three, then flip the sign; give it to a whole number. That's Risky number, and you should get -197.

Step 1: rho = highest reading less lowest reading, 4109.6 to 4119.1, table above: 57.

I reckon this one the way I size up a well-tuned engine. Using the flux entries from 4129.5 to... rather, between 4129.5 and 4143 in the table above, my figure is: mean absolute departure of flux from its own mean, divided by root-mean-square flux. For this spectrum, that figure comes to 0.088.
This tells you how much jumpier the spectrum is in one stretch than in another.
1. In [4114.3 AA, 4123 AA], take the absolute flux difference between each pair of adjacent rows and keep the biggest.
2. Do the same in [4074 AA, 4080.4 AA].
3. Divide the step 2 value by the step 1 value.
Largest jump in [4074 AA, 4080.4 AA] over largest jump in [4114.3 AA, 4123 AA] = 1.09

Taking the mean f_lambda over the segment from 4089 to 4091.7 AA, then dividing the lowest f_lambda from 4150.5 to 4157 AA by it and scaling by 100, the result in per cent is 60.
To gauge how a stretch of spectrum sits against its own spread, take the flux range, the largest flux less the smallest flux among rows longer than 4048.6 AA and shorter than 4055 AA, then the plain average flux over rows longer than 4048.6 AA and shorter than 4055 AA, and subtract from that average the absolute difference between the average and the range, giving 34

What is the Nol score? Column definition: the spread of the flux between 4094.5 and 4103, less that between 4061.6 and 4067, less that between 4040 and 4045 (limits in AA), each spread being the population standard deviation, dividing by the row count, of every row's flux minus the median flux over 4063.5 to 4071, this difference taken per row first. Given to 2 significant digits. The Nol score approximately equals -33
